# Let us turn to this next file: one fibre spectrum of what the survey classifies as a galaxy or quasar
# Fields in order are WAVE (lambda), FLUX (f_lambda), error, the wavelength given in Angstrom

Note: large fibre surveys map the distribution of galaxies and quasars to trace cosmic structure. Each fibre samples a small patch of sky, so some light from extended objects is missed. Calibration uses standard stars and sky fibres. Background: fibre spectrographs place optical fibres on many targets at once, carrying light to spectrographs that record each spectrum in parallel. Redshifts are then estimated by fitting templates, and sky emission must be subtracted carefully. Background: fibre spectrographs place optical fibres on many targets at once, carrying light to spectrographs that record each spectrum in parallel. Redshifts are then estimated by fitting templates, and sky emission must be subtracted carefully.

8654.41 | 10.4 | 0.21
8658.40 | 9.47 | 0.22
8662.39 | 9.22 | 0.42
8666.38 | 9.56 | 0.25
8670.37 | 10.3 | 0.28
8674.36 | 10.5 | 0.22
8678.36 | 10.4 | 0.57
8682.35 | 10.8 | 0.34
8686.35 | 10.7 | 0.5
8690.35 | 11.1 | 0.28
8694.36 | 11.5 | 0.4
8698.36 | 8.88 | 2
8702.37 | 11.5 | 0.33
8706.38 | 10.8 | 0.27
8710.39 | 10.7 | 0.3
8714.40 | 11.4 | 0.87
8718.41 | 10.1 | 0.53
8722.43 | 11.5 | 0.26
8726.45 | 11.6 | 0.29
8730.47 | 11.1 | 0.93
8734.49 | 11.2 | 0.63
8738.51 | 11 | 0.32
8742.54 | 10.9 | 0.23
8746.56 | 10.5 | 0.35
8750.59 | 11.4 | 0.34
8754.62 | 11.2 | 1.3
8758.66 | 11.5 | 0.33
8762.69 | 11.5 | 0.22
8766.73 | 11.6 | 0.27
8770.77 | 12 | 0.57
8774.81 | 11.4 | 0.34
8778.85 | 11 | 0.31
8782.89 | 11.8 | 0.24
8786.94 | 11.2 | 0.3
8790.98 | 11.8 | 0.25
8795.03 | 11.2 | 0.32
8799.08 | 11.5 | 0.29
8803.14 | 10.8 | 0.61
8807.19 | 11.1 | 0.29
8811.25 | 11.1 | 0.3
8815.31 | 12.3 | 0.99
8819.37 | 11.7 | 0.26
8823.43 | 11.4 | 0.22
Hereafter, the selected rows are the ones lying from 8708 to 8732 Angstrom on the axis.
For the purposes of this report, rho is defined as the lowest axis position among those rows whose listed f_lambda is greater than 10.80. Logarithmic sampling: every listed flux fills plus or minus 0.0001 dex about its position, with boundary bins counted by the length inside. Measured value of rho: 8714.40 Angstrom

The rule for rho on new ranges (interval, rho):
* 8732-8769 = 8734.49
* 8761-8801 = 8762.69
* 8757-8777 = 8758.66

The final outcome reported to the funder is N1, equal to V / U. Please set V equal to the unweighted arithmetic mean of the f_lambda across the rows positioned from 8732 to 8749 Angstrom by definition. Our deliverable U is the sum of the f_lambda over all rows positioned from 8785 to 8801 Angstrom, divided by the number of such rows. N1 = 0.95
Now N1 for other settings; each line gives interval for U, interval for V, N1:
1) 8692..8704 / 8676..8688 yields 1.00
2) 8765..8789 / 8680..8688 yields 0.93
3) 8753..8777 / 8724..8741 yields 0.97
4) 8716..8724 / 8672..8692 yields 0.99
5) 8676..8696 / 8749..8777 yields 1.06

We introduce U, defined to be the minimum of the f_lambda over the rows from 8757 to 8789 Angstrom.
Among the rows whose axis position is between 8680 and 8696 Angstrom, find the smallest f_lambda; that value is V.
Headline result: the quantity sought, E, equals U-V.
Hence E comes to 0.3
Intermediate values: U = 11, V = 10.7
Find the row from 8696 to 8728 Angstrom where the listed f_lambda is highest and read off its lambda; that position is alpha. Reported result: 8726.45 Angstrom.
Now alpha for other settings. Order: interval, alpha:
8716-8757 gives 8726.45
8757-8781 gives 8770.77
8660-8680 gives 8674.36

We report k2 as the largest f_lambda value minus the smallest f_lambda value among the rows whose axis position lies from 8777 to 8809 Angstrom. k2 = 1.0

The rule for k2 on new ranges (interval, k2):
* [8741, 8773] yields 1.5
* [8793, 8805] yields 0.7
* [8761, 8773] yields 0.5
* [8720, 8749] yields 1.1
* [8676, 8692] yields 0.7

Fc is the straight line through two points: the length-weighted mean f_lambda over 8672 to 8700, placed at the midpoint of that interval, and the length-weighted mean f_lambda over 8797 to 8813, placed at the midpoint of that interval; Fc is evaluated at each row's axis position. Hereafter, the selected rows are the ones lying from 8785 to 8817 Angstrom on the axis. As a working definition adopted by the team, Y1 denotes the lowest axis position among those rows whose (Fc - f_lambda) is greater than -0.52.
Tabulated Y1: 8786.94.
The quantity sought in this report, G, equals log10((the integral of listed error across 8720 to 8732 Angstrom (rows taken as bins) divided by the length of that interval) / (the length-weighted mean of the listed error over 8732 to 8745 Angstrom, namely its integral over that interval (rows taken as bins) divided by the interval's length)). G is 0.06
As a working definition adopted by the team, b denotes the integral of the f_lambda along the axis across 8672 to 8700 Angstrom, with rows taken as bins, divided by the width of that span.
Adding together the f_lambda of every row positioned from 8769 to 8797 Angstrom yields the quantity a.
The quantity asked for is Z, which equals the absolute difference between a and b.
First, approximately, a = 80.4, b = 10.6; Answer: 69.8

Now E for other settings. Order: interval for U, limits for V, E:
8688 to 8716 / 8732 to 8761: -1.6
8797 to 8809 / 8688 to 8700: 1.9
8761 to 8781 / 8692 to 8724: 2.1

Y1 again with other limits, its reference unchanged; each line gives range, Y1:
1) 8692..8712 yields 8698.36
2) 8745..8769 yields 8746.56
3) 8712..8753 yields 8718.41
